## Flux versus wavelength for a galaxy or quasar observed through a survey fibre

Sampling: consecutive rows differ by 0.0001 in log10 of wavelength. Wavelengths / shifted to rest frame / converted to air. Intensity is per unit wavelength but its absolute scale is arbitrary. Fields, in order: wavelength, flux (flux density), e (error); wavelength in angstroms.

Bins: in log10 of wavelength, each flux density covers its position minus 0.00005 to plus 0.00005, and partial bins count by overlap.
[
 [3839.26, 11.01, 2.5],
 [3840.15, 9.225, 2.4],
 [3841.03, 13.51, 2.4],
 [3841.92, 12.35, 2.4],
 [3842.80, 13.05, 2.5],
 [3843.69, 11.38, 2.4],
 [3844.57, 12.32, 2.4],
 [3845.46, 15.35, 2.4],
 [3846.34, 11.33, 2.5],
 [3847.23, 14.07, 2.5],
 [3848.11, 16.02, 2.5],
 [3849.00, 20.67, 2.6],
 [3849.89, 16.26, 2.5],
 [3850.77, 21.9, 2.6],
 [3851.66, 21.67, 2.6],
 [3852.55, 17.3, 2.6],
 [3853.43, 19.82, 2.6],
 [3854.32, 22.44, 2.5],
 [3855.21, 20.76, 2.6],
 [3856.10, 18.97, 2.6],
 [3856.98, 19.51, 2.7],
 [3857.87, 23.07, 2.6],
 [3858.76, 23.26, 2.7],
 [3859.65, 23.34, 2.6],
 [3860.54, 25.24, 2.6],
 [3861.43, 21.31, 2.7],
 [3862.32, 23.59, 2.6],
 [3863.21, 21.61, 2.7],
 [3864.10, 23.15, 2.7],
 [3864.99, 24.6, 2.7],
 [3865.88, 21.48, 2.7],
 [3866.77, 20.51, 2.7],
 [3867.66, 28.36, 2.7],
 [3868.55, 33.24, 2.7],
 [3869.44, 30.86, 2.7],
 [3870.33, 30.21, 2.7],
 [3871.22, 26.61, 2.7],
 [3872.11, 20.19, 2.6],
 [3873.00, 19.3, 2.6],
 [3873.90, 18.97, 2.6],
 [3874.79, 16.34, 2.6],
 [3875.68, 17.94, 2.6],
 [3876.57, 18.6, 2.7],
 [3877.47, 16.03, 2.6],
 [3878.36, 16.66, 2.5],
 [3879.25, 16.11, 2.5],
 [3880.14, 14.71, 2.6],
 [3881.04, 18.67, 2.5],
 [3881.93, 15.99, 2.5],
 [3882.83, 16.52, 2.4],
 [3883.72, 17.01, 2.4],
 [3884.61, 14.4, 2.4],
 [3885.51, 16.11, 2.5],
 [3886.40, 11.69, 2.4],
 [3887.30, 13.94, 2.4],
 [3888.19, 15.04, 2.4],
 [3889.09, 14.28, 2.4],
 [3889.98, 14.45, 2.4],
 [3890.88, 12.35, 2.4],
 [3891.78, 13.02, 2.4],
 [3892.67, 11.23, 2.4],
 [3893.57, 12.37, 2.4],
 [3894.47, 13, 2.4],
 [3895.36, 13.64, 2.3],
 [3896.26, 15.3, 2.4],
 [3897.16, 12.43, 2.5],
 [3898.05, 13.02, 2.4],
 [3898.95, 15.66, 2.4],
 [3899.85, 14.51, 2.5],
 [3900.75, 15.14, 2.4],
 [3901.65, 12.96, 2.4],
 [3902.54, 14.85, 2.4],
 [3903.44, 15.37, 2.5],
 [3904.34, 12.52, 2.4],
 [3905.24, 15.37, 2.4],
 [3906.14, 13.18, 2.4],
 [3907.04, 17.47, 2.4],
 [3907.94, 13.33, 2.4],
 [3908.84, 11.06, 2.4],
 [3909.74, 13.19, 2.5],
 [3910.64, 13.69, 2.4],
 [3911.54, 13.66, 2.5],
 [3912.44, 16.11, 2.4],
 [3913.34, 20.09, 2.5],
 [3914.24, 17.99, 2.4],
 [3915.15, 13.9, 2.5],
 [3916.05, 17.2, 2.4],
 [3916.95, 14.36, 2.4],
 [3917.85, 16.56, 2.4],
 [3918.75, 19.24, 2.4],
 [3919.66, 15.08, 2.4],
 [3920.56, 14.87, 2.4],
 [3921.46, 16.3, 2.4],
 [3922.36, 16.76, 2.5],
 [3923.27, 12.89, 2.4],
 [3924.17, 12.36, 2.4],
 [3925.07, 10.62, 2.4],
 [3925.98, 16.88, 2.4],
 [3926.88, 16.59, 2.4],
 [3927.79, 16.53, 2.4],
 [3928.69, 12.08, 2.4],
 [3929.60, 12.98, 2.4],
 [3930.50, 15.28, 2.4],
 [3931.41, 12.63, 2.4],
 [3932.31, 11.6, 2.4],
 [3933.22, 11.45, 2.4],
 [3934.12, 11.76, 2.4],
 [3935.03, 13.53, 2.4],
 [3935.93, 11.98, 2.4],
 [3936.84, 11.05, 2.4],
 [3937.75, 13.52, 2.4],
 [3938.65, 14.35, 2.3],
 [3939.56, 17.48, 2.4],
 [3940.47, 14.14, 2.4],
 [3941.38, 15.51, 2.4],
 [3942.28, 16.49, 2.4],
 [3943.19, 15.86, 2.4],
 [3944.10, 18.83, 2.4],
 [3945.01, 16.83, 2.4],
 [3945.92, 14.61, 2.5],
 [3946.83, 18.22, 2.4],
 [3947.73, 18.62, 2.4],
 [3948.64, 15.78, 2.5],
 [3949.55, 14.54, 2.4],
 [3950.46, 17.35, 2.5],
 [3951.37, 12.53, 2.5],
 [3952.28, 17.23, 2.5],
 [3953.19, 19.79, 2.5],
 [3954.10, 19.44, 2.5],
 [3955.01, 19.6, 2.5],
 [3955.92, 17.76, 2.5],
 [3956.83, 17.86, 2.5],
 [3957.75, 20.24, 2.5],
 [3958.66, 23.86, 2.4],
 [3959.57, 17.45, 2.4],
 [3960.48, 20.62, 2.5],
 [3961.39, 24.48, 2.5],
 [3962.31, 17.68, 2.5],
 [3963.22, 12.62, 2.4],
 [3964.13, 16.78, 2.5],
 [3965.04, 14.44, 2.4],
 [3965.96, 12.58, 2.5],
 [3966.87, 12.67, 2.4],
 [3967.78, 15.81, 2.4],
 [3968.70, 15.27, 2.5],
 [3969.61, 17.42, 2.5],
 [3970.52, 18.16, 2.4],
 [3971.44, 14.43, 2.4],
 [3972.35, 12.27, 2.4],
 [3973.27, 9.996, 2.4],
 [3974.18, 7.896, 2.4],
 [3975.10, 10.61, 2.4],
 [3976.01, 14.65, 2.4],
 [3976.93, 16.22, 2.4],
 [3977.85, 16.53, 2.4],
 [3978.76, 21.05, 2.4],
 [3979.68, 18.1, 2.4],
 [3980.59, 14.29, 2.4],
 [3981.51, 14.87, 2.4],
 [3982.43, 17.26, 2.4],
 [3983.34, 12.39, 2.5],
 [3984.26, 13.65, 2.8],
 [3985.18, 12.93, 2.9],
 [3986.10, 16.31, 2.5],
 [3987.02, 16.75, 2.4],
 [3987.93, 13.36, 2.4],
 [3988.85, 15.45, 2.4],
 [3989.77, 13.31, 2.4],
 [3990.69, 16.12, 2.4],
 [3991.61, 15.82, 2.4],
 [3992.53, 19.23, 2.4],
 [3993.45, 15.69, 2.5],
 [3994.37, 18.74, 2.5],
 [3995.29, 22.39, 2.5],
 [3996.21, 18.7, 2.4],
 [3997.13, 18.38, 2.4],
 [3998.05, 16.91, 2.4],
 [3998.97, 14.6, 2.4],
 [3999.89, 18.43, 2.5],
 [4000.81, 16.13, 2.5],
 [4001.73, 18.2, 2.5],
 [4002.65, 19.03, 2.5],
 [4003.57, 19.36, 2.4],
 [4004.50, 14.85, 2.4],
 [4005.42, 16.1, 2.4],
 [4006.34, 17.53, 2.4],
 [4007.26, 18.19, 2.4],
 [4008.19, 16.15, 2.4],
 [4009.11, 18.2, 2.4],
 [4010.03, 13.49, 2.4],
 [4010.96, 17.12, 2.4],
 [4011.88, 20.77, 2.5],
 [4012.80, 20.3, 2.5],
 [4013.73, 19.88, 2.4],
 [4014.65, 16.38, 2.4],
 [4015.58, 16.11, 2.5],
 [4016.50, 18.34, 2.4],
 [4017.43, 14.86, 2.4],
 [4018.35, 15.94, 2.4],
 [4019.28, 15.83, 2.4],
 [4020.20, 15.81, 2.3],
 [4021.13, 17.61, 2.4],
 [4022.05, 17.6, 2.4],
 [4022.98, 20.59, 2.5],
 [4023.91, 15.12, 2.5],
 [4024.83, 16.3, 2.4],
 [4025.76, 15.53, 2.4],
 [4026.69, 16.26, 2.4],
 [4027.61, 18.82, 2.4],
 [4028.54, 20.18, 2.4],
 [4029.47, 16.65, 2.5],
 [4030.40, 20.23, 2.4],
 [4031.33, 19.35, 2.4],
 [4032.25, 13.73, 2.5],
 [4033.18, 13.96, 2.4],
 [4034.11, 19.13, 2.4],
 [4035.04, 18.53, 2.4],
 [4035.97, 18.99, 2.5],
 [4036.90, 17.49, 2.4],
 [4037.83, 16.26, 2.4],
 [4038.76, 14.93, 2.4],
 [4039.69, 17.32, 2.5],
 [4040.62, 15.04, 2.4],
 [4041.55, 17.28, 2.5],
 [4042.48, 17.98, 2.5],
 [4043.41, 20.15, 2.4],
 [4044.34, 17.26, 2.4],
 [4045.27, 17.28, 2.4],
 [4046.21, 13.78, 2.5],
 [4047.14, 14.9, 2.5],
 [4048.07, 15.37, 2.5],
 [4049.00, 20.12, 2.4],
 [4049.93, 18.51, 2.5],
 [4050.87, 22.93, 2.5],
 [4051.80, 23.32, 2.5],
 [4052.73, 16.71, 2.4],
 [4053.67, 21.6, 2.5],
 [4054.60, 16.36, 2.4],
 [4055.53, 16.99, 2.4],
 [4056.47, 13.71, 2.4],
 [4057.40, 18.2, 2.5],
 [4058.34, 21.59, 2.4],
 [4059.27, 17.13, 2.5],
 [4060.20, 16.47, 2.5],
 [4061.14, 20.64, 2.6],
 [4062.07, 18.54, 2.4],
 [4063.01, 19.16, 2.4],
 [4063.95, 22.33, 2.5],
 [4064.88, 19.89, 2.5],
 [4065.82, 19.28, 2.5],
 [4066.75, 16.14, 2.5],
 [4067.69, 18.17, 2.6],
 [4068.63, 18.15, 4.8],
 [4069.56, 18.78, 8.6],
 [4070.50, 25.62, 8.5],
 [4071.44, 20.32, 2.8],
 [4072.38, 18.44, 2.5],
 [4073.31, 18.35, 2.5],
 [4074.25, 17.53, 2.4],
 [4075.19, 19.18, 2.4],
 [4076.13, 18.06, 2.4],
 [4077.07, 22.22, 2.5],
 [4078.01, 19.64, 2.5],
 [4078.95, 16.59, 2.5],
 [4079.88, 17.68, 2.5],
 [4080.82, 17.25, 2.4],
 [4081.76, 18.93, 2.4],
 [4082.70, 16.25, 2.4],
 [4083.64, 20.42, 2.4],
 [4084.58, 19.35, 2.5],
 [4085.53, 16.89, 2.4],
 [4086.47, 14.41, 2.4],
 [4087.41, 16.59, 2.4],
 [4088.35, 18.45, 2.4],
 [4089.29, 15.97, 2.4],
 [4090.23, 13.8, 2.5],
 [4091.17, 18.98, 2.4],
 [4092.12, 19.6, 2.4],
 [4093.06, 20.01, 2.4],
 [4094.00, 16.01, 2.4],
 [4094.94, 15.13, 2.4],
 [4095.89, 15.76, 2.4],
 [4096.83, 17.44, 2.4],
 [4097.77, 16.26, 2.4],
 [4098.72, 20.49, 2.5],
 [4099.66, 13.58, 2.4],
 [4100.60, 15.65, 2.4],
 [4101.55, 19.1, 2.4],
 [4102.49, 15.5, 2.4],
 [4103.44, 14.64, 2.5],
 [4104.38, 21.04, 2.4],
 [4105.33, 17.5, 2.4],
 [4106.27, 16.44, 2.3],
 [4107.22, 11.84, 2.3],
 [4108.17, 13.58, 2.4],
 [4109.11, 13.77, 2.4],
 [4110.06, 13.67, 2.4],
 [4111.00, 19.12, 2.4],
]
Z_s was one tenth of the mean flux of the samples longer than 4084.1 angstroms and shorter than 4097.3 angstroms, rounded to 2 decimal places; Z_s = 1.70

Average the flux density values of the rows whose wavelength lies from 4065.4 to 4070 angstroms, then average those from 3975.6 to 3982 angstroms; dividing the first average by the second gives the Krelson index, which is 1.10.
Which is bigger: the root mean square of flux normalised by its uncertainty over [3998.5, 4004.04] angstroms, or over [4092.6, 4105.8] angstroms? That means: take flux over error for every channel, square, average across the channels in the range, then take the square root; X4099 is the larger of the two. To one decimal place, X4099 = 7.2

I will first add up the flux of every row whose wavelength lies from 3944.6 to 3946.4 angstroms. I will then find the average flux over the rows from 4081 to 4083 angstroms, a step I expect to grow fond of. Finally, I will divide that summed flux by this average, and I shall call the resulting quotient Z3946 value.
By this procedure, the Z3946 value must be 1.8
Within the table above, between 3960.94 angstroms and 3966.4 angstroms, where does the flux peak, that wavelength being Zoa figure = 3961.39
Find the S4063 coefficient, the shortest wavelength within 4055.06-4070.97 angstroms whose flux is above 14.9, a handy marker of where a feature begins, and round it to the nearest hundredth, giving 4055.53 angstroms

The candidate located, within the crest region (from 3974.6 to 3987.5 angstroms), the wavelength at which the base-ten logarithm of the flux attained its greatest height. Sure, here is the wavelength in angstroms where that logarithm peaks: 3978.76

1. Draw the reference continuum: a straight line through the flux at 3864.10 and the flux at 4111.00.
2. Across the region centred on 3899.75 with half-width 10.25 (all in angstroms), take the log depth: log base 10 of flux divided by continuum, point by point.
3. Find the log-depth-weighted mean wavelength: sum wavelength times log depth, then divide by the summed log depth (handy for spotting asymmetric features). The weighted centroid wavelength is 3899.6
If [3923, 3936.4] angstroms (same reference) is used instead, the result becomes 3929.9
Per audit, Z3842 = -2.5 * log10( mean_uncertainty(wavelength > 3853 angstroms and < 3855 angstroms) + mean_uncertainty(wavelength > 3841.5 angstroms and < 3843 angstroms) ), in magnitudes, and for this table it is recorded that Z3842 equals -1.75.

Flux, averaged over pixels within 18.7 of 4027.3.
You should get 17.3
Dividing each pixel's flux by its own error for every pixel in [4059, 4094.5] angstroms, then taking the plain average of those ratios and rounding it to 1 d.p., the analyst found 7.1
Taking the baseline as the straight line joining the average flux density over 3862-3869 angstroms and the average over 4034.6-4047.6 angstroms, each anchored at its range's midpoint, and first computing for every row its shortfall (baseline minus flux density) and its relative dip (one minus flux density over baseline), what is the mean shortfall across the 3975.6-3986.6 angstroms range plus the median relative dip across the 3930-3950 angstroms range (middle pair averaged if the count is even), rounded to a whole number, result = 4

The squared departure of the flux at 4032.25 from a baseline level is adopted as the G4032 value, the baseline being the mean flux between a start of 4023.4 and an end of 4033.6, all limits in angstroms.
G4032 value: 10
